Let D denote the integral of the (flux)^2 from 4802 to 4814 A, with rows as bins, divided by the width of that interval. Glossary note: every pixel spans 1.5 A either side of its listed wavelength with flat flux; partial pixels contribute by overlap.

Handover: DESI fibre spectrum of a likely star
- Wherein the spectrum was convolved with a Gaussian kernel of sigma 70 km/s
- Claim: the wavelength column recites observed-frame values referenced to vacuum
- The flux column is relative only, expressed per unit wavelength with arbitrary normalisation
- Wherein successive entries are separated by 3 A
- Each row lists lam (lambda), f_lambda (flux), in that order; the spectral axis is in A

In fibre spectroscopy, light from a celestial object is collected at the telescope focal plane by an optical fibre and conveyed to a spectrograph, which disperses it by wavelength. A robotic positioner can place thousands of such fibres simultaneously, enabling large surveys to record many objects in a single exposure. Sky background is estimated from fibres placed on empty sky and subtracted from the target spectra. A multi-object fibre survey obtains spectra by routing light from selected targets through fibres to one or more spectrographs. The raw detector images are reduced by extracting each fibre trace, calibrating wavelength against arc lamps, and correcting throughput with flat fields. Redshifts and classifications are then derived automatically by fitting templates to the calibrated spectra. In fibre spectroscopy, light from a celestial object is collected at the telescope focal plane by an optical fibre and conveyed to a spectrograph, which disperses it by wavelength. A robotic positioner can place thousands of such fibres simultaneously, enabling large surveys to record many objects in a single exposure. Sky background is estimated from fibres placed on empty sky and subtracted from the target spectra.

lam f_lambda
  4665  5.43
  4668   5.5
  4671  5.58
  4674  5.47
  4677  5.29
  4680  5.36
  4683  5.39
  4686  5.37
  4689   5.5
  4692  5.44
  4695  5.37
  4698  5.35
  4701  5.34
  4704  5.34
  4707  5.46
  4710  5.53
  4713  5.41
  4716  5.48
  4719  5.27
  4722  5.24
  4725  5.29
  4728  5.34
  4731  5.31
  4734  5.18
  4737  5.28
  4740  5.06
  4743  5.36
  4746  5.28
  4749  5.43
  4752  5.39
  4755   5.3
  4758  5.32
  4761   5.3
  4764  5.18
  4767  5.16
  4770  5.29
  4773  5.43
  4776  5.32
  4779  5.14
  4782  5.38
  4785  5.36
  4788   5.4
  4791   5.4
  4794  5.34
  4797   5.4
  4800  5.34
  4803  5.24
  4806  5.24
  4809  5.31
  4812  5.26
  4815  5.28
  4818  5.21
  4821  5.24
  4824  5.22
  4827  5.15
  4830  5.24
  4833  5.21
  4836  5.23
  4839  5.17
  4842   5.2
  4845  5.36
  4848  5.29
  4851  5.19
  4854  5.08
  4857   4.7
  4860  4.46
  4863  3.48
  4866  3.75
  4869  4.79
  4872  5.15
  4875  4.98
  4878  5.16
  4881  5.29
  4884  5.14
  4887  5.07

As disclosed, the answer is 27.7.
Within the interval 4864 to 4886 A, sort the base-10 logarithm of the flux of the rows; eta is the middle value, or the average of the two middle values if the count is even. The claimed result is 0.711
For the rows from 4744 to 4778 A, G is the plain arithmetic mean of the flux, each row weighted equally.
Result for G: 5.31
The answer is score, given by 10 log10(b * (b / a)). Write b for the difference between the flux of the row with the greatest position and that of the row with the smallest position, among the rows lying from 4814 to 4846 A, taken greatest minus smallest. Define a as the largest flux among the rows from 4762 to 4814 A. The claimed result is -29.3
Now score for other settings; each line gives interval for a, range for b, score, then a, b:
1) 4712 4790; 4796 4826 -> -22.3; 5.48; -0.18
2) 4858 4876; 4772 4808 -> -21.5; 5.15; -0.19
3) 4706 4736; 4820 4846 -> -25.8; 5.53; 0.12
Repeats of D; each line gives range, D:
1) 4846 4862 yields 24.3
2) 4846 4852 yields 27.6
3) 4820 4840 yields 27.1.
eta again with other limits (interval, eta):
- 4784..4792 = 0.732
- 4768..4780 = 0.725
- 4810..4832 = 0.719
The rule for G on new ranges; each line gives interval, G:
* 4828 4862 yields 5.10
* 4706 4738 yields 5.34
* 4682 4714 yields 5.41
